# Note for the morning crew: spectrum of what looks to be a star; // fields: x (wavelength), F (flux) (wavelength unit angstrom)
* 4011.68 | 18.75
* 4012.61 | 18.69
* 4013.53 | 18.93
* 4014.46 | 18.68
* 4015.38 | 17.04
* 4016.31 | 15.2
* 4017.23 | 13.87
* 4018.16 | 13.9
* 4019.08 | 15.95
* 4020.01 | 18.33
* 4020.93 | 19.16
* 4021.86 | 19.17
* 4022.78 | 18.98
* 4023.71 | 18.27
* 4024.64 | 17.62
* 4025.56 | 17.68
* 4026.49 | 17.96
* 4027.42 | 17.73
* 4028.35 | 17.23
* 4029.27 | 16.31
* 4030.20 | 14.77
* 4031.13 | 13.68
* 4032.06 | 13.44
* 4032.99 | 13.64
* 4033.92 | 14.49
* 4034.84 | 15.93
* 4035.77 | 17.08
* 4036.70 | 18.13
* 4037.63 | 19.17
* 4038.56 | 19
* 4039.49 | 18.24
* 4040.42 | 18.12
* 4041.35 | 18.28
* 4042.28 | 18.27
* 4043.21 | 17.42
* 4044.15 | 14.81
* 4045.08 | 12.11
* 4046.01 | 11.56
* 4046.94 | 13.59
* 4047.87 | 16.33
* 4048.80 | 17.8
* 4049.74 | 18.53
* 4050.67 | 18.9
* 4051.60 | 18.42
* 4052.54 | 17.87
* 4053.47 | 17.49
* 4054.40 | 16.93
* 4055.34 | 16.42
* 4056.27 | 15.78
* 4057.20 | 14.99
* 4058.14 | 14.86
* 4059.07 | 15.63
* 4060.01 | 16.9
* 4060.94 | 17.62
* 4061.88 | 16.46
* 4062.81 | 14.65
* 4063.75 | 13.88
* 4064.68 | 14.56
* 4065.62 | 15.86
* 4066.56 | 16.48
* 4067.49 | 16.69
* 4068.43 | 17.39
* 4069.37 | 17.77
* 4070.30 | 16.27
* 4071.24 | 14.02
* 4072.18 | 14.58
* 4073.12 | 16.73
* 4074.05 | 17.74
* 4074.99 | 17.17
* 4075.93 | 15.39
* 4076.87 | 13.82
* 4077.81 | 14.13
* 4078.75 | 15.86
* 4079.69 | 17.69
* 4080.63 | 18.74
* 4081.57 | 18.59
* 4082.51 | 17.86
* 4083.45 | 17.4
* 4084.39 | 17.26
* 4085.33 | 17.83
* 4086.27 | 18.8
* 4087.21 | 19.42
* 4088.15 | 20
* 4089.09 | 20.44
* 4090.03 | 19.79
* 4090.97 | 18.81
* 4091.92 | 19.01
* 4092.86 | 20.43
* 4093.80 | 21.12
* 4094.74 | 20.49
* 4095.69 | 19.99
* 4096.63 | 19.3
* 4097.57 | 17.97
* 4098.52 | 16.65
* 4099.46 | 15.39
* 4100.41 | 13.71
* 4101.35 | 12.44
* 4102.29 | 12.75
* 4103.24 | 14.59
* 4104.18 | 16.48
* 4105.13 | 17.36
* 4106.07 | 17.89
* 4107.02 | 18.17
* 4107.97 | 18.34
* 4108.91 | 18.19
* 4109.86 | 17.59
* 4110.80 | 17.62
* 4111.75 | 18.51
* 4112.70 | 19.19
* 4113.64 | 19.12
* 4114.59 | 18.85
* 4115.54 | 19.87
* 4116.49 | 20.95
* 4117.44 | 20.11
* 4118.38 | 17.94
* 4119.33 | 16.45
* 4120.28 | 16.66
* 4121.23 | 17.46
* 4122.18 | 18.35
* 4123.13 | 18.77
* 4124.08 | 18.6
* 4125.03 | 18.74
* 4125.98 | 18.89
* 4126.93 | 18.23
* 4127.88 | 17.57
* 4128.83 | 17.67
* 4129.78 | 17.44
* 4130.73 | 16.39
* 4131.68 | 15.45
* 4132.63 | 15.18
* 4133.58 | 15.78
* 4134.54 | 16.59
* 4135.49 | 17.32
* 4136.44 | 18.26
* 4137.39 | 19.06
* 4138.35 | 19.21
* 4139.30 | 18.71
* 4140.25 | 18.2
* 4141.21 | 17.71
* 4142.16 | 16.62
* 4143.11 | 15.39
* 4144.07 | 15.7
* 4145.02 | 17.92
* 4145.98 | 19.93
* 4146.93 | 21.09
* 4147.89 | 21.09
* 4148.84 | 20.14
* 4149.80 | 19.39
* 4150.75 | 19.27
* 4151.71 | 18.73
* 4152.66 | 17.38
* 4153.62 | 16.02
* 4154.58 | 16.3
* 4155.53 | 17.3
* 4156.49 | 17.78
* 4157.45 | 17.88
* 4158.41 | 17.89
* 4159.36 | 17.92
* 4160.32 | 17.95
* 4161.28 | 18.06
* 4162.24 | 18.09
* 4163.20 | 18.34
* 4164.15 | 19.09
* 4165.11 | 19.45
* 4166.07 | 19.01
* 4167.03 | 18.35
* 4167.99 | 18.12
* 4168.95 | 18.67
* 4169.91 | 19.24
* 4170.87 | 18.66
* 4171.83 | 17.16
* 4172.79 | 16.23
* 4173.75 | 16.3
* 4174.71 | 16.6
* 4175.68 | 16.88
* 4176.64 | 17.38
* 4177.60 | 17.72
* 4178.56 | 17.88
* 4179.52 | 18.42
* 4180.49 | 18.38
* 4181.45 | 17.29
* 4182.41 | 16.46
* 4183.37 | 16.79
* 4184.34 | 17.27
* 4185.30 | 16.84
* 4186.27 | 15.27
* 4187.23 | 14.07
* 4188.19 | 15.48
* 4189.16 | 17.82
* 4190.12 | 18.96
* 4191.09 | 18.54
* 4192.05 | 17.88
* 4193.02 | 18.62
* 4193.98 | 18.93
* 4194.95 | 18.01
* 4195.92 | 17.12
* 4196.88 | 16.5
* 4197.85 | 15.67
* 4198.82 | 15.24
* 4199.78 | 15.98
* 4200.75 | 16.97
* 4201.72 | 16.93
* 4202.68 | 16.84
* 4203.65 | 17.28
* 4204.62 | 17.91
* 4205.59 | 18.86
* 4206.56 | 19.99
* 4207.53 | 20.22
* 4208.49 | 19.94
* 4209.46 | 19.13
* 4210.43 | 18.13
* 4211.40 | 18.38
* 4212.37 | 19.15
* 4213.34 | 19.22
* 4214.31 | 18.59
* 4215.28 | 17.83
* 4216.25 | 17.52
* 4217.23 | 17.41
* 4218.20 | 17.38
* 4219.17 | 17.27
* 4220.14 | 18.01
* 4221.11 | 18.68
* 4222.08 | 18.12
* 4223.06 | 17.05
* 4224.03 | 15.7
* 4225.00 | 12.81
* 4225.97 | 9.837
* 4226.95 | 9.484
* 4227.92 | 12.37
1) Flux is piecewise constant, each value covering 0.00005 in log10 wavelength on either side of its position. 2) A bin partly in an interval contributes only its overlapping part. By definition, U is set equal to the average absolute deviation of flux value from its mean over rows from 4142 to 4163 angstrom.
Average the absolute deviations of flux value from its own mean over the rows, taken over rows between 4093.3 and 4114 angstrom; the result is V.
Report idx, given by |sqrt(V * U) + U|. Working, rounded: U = 1.19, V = 1.8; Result 2.7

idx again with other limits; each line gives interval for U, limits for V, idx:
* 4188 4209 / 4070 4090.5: 2.6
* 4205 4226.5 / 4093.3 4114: 3.2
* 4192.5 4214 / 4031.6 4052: 2.8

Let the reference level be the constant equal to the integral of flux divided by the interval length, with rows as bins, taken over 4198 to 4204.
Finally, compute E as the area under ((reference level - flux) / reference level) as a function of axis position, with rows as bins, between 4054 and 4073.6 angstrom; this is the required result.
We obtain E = 0.7 angstrom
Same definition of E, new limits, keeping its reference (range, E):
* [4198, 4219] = -1.9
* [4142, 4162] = -2.0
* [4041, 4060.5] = 0.2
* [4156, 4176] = -1.8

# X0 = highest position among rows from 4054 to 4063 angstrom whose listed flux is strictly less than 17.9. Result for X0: 4062.81 angstrom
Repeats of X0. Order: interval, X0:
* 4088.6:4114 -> 4110.80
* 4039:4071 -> 4070.30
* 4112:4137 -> 4135.49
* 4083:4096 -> 4085.33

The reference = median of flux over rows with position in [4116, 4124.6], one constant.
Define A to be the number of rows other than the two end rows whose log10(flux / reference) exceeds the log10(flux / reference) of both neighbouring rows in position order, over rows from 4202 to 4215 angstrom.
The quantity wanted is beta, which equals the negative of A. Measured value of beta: -2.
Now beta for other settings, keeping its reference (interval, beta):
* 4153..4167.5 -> -1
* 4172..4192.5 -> -3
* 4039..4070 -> -3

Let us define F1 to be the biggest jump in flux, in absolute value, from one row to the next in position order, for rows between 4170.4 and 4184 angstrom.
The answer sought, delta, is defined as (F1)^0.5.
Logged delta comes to 1.22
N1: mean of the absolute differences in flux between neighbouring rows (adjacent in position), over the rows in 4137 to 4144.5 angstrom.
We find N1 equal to 0.61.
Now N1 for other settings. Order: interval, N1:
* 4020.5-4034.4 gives 0.53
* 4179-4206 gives 0.76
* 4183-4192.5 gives 1.07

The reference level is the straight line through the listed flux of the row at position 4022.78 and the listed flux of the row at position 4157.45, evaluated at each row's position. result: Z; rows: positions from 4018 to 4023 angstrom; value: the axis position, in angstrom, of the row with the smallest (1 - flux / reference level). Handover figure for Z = 4021.86 angstrom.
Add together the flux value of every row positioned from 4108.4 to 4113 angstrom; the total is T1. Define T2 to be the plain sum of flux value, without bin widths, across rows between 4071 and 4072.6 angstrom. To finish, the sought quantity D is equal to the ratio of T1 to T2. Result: 3.2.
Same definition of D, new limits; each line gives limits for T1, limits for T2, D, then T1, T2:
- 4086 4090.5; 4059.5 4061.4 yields 2.9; 98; 35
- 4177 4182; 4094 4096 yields 2.2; 90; 40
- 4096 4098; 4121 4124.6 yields 0.5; 37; 73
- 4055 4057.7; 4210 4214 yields 0.6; 47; 75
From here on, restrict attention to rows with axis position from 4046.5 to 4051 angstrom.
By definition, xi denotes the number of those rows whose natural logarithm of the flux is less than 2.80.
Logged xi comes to 2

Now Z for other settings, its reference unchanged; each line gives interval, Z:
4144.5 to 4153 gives 4147.89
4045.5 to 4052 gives 4050.67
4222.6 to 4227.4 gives 4223.06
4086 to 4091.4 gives 4089.09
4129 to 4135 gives 4129.78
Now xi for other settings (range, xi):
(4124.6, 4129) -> 0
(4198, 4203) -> 2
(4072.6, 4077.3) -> 2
